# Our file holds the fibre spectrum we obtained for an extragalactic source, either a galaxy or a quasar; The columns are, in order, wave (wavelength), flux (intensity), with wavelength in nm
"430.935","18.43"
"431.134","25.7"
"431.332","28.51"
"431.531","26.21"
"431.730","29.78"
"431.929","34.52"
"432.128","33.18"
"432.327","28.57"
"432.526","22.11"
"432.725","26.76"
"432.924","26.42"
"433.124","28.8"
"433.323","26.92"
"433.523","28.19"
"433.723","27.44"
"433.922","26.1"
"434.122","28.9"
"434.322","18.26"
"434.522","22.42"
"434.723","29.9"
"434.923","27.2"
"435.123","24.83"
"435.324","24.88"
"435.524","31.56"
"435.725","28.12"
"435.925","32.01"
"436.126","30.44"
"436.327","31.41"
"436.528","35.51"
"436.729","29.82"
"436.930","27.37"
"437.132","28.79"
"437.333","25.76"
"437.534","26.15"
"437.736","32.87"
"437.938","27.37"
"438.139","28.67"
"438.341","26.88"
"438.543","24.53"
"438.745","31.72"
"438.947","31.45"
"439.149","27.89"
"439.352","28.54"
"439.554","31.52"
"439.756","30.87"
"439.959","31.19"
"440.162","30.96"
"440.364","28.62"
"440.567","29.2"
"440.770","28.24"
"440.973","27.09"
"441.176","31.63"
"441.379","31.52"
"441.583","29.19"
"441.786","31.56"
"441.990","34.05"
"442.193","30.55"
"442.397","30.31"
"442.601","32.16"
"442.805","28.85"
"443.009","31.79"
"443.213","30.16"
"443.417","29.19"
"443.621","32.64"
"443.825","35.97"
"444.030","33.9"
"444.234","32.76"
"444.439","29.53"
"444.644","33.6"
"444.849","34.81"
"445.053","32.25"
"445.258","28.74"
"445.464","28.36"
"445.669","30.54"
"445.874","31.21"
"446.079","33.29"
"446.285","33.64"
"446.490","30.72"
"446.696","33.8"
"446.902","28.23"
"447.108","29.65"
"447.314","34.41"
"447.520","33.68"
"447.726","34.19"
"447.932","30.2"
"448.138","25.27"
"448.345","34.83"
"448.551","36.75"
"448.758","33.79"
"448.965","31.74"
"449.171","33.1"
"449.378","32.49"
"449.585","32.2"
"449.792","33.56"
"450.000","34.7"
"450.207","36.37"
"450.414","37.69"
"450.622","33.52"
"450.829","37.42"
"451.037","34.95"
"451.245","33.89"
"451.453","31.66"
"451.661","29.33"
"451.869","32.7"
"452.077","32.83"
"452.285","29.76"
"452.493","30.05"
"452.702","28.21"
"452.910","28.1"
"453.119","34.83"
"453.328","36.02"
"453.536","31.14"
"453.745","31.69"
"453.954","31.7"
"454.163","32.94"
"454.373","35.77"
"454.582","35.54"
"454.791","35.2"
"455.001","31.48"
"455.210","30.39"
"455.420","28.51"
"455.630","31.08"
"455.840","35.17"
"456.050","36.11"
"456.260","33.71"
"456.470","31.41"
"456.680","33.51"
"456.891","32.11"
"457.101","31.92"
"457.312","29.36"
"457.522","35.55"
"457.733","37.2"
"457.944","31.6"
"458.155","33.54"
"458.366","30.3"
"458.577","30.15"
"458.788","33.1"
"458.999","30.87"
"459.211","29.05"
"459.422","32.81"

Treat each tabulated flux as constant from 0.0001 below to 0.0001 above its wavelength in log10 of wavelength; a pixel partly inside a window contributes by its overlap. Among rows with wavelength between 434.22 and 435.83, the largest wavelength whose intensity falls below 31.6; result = 435.725 nm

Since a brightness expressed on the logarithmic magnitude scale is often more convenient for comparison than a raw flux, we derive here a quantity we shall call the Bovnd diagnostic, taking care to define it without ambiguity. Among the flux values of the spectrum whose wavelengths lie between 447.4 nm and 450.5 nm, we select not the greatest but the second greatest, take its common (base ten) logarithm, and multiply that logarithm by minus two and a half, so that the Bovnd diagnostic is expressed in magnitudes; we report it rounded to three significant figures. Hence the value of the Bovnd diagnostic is -3.91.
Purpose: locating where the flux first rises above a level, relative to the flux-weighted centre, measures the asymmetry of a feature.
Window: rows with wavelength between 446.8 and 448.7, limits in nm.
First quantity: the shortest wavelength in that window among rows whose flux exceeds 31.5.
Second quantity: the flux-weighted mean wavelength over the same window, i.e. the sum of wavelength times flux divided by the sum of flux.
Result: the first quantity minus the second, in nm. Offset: -0.43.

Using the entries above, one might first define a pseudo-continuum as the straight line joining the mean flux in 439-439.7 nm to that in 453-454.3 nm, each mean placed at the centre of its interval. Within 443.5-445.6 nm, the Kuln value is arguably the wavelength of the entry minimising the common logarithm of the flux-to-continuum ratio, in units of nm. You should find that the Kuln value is 445.464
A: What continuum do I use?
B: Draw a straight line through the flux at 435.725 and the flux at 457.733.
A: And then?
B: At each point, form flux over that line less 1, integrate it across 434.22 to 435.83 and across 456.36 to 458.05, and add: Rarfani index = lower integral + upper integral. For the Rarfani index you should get -0.30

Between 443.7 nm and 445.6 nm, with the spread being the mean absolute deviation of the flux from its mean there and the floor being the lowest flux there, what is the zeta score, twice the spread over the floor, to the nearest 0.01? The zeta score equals 0.16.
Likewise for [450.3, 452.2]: 0.13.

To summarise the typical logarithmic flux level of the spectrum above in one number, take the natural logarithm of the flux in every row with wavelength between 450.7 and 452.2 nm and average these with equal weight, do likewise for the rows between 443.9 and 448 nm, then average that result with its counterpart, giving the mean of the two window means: 3.48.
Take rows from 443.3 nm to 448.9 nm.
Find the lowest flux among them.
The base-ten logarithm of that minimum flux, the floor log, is 1.403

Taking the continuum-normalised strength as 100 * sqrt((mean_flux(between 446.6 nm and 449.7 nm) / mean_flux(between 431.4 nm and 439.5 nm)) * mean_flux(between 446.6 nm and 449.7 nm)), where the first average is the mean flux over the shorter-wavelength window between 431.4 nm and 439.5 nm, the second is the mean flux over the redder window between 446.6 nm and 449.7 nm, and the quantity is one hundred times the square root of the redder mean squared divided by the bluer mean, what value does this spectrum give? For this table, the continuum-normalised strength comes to 608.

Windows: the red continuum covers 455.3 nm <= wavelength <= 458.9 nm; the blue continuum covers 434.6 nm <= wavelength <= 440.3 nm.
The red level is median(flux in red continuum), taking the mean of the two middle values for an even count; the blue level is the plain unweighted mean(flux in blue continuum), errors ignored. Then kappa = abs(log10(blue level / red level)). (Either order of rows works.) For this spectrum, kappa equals 0.04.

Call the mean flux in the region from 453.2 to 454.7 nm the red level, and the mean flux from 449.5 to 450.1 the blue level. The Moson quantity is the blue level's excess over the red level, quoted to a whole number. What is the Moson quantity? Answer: 0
